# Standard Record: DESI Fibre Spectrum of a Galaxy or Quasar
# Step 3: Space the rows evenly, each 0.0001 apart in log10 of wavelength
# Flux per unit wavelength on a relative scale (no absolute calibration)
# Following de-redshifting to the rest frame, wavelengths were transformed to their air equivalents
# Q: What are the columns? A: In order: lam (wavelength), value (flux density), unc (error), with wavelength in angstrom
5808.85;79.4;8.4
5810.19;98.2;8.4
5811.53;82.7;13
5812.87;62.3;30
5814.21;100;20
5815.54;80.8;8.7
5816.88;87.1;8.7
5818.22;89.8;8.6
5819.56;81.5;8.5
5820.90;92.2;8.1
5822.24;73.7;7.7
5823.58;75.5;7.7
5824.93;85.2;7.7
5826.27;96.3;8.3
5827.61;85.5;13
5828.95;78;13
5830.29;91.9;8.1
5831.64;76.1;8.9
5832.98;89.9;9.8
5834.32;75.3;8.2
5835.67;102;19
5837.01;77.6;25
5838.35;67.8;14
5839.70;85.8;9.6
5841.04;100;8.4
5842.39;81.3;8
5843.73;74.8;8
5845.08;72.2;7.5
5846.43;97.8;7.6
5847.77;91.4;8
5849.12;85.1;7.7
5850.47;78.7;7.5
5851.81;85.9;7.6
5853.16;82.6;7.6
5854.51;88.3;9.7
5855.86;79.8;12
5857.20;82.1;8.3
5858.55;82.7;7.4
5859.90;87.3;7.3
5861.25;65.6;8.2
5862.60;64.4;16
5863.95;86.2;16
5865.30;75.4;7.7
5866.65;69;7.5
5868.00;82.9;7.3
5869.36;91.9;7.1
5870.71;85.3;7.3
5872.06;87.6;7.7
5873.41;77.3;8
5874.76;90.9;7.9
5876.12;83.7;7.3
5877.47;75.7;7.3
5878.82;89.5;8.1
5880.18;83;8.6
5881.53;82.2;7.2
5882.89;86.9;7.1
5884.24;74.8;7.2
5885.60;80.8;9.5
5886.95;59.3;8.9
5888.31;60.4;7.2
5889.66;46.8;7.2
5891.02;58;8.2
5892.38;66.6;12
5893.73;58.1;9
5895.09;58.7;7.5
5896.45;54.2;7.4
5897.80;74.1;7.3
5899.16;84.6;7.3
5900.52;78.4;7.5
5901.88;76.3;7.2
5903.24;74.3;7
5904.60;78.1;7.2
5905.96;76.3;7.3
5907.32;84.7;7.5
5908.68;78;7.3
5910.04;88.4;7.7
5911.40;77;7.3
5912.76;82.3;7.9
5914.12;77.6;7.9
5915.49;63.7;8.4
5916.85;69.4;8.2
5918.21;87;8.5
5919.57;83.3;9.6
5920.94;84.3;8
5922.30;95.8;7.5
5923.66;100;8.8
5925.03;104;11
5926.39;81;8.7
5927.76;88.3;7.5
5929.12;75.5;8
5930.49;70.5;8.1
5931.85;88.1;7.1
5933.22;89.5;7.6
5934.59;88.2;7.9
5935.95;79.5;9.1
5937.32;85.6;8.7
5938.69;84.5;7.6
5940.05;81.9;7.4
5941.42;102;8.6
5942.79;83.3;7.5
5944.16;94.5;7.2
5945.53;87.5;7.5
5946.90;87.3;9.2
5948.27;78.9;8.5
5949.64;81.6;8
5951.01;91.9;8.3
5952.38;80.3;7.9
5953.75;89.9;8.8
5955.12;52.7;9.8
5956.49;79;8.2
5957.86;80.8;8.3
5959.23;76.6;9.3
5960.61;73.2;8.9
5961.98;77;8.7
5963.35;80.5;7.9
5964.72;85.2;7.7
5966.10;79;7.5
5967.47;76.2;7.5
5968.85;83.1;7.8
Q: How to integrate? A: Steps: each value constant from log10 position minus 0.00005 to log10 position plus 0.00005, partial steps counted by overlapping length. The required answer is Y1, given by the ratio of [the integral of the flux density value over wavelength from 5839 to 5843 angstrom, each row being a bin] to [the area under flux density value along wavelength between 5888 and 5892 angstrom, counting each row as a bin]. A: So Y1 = 1.60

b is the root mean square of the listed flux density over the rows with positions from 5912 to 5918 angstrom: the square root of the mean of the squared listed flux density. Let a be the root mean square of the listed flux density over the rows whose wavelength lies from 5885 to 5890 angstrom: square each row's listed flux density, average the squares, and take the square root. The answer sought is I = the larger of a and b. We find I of 73.6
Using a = 63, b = 73.6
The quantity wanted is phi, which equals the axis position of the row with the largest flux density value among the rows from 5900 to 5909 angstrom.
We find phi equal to 5907.32 angstrom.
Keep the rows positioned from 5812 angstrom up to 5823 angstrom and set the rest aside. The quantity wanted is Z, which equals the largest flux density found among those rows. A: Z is 100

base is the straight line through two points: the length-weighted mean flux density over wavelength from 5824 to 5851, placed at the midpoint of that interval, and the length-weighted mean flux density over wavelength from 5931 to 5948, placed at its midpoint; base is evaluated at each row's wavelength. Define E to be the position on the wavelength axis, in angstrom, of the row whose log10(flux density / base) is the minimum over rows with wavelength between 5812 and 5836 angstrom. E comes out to 5812.87 angstrom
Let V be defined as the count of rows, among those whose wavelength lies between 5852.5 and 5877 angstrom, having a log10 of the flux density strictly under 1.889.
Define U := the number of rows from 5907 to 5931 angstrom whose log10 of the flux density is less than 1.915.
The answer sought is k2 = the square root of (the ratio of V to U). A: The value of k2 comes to 0.79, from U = 8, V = 5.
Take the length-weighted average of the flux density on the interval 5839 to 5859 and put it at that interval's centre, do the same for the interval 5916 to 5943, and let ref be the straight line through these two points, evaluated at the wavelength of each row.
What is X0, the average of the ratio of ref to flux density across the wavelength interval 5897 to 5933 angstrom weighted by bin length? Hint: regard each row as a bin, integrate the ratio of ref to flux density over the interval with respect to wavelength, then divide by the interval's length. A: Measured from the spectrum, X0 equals 1.06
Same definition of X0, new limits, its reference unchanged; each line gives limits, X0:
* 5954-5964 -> 1.18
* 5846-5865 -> 1.04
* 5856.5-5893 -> 1.14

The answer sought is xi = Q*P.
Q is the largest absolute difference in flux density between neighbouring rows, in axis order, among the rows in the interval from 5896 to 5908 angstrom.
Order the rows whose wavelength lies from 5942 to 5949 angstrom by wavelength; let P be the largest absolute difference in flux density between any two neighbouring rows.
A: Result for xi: 223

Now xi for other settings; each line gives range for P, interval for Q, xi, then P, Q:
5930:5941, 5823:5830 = 195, 17.6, 11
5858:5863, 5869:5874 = 224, 21.7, 10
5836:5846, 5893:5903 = 372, 18.7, 20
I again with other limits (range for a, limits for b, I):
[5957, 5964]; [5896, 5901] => 77.7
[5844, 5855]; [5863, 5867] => 85.6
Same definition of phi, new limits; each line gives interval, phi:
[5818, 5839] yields 5835.67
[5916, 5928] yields 5925.03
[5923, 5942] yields 5925.03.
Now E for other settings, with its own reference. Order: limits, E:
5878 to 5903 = 5889.66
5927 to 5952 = 5930.49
